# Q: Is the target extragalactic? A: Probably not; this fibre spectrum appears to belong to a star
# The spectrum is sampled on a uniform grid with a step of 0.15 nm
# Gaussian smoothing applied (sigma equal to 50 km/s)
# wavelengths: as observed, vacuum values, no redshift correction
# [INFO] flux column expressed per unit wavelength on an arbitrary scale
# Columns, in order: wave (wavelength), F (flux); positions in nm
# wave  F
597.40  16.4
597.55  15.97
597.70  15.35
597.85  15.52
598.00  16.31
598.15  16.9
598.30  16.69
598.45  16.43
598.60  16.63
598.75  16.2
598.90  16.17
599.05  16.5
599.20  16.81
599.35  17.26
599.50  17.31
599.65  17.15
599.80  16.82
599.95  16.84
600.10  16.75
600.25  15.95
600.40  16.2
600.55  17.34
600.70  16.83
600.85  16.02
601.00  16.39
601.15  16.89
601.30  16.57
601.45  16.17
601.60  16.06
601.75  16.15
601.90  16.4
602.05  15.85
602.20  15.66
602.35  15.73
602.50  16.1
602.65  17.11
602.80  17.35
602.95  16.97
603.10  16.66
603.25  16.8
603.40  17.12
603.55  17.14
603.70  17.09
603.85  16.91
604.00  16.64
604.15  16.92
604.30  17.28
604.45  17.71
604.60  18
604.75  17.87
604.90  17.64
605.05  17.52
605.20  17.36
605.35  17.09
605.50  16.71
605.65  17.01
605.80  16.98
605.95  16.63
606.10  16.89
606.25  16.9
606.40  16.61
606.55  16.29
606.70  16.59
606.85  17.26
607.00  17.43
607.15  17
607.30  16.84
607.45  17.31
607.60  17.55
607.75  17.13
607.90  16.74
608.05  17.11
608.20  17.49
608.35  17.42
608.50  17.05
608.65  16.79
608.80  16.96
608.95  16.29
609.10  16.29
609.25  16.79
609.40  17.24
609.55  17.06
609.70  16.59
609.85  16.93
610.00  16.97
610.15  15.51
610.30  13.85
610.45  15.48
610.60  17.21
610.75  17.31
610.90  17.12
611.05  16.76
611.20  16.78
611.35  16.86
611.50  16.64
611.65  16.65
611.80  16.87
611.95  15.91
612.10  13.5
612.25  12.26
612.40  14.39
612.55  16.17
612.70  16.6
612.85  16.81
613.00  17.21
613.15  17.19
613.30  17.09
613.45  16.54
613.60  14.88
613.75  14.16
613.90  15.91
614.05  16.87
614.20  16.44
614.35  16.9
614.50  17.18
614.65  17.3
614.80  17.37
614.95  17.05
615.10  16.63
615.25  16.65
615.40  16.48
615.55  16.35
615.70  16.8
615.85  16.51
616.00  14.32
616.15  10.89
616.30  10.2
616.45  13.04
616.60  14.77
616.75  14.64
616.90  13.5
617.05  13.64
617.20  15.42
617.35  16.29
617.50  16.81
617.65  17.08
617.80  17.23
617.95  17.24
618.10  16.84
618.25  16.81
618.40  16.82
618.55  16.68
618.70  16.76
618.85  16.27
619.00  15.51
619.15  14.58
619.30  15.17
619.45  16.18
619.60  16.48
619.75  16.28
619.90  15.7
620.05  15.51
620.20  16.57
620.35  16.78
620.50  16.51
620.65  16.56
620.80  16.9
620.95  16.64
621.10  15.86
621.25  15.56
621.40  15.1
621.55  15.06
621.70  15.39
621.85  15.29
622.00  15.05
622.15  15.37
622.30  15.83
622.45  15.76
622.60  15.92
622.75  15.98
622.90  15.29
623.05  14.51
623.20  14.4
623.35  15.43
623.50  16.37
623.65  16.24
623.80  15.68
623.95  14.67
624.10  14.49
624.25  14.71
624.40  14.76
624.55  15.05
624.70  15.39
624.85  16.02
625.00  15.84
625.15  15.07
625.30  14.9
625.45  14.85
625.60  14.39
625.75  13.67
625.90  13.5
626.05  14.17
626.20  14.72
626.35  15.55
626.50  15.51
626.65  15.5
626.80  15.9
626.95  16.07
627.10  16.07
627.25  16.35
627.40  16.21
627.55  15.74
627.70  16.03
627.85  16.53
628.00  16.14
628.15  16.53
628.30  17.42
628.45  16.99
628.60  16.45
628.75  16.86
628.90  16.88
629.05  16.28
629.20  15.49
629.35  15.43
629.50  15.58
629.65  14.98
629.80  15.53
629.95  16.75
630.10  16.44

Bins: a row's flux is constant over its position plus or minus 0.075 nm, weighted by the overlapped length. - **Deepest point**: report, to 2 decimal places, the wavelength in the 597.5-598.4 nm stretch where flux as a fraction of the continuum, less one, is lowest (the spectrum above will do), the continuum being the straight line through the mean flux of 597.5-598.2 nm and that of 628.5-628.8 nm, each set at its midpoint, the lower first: 597.70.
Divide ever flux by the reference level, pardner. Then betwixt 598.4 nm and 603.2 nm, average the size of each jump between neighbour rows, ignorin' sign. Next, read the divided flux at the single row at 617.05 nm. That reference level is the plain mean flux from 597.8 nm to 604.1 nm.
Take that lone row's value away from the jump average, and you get -0.80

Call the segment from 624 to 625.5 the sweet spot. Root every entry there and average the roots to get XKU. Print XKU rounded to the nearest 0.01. 3.89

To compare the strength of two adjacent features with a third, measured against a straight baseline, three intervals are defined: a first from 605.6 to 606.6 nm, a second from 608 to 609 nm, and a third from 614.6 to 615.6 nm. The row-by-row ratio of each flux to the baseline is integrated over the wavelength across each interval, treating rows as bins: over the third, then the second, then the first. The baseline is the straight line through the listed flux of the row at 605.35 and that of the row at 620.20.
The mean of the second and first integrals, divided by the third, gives 0.99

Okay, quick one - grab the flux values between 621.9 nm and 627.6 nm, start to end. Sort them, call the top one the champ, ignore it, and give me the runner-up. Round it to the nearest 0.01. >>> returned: 16.35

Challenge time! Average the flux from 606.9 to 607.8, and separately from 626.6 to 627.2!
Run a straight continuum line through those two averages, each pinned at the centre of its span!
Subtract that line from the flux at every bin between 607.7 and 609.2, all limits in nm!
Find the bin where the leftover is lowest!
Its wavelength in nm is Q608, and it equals 608.95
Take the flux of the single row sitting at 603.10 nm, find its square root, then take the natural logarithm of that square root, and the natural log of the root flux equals 1.407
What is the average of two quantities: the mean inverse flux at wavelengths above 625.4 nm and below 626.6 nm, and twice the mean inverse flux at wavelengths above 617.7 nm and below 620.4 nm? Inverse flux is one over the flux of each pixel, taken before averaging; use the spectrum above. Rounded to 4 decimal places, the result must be 0.0959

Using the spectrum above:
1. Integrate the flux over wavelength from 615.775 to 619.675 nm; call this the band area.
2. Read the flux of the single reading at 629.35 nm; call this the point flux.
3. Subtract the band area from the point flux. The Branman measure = -45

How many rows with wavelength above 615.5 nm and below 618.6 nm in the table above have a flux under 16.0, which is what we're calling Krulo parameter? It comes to 9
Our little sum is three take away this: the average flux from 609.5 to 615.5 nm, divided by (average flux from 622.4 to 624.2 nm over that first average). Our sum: -14.3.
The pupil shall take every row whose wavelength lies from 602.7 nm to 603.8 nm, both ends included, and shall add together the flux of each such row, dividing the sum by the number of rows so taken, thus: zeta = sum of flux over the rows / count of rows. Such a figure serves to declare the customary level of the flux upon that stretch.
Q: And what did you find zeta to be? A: 17.02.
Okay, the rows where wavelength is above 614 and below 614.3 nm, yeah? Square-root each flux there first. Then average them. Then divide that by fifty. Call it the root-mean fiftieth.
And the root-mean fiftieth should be 0.0816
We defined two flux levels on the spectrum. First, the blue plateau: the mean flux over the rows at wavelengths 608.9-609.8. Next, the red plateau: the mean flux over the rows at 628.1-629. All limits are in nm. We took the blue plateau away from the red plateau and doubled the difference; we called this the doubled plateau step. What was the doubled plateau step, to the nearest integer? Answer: 0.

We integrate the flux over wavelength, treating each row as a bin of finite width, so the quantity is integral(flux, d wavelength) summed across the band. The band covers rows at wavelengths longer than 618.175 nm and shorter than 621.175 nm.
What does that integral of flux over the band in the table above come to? 48.7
